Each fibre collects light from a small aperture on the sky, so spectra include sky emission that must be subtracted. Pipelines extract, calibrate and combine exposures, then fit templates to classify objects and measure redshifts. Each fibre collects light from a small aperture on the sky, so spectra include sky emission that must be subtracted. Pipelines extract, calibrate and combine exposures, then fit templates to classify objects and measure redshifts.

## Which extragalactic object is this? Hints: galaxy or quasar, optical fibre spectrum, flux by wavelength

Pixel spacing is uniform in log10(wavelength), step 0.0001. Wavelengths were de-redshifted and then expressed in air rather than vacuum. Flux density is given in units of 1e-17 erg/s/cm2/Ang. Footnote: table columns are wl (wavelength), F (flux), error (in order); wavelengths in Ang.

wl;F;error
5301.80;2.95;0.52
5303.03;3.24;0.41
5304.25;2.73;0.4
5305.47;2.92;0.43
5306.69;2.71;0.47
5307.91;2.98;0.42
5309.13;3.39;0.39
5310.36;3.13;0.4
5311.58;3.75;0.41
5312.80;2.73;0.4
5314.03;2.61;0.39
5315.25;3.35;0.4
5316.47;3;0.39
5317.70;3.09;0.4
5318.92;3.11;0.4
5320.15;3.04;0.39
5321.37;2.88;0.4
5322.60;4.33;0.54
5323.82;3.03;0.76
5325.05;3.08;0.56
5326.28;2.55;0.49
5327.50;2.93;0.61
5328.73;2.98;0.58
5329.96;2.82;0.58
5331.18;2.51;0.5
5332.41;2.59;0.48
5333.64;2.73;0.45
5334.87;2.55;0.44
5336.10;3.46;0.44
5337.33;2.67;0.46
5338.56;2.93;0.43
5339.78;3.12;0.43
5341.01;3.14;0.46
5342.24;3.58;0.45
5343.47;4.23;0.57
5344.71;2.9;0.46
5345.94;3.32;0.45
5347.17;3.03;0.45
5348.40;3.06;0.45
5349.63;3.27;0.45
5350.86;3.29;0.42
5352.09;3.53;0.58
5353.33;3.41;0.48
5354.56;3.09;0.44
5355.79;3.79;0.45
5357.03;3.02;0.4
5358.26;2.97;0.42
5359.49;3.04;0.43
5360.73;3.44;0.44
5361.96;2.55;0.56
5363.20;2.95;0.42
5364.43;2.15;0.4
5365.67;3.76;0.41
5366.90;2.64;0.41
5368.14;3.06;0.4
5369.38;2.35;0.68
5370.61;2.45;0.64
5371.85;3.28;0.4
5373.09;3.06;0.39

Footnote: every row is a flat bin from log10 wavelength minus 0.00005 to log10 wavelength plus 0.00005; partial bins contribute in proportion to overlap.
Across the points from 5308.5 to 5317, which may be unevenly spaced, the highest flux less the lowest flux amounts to 1.1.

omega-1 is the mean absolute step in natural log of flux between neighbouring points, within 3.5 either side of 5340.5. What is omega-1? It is 0.092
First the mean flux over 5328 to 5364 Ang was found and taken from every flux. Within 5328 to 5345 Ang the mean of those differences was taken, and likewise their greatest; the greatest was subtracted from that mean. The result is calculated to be -1.2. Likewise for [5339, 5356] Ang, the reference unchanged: -0.9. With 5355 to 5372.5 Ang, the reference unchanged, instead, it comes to -0.8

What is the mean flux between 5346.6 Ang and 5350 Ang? 3.1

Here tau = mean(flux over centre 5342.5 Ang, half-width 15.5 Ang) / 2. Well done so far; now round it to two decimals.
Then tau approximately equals 1.56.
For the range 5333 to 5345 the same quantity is 1.57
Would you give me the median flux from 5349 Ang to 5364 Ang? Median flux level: 3.18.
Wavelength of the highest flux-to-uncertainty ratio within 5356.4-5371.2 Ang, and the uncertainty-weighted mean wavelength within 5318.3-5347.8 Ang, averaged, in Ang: 5349.2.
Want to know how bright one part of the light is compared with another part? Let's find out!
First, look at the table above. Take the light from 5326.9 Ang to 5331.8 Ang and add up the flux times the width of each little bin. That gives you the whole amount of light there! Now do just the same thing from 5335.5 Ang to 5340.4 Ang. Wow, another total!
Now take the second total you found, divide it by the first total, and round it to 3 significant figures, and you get 1.09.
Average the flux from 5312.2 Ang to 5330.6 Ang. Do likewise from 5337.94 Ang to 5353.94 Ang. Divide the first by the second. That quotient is 0.92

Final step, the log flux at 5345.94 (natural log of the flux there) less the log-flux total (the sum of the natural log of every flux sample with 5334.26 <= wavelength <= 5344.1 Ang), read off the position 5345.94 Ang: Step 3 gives -8.0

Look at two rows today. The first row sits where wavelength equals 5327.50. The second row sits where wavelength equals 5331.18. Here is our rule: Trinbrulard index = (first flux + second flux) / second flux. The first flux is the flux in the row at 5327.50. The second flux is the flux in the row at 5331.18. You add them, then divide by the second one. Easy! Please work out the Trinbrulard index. 2.17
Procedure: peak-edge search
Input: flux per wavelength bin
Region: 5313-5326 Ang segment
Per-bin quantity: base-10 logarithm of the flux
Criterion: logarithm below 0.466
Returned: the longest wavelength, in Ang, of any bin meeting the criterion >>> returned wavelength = 5321.37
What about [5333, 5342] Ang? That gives 5337.33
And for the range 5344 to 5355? 5344.71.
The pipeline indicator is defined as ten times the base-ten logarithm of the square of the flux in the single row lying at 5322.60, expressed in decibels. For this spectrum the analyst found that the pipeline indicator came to 12.7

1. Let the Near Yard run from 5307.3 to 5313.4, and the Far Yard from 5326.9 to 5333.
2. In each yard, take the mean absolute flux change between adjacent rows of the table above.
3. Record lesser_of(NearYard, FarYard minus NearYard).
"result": -0.43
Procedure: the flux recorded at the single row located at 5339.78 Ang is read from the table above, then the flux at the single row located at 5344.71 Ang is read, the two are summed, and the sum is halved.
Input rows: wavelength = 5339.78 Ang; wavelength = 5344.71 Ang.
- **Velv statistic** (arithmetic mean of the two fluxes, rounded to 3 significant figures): 3.01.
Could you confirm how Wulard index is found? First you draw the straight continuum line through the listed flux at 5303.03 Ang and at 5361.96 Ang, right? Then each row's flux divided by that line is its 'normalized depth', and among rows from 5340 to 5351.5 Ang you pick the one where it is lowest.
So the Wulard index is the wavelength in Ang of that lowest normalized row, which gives 5344.71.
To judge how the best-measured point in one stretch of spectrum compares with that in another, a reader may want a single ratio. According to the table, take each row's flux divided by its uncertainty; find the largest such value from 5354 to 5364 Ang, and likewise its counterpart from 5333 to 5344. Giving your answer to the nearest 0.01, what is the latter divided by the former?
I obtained 0.94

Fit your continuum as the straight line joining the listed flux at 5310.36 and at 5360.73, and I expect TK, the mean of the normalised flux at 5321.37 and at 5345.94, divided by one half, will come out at 1.89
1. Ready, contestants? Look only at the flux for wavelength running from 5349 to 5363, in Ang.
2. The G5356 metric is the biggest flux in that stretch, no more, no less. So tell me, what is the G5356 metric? 3.79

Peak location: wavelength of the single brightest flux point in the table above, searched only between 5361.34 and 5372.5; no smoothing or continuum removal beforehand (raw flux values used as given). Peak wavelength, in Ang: 5365.67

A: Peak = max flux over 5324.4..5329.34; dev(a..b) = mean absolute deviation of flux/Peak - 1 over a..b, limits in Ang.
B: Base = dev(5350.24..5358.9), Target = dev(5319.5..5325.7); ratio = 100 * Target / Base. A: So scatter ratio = 178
